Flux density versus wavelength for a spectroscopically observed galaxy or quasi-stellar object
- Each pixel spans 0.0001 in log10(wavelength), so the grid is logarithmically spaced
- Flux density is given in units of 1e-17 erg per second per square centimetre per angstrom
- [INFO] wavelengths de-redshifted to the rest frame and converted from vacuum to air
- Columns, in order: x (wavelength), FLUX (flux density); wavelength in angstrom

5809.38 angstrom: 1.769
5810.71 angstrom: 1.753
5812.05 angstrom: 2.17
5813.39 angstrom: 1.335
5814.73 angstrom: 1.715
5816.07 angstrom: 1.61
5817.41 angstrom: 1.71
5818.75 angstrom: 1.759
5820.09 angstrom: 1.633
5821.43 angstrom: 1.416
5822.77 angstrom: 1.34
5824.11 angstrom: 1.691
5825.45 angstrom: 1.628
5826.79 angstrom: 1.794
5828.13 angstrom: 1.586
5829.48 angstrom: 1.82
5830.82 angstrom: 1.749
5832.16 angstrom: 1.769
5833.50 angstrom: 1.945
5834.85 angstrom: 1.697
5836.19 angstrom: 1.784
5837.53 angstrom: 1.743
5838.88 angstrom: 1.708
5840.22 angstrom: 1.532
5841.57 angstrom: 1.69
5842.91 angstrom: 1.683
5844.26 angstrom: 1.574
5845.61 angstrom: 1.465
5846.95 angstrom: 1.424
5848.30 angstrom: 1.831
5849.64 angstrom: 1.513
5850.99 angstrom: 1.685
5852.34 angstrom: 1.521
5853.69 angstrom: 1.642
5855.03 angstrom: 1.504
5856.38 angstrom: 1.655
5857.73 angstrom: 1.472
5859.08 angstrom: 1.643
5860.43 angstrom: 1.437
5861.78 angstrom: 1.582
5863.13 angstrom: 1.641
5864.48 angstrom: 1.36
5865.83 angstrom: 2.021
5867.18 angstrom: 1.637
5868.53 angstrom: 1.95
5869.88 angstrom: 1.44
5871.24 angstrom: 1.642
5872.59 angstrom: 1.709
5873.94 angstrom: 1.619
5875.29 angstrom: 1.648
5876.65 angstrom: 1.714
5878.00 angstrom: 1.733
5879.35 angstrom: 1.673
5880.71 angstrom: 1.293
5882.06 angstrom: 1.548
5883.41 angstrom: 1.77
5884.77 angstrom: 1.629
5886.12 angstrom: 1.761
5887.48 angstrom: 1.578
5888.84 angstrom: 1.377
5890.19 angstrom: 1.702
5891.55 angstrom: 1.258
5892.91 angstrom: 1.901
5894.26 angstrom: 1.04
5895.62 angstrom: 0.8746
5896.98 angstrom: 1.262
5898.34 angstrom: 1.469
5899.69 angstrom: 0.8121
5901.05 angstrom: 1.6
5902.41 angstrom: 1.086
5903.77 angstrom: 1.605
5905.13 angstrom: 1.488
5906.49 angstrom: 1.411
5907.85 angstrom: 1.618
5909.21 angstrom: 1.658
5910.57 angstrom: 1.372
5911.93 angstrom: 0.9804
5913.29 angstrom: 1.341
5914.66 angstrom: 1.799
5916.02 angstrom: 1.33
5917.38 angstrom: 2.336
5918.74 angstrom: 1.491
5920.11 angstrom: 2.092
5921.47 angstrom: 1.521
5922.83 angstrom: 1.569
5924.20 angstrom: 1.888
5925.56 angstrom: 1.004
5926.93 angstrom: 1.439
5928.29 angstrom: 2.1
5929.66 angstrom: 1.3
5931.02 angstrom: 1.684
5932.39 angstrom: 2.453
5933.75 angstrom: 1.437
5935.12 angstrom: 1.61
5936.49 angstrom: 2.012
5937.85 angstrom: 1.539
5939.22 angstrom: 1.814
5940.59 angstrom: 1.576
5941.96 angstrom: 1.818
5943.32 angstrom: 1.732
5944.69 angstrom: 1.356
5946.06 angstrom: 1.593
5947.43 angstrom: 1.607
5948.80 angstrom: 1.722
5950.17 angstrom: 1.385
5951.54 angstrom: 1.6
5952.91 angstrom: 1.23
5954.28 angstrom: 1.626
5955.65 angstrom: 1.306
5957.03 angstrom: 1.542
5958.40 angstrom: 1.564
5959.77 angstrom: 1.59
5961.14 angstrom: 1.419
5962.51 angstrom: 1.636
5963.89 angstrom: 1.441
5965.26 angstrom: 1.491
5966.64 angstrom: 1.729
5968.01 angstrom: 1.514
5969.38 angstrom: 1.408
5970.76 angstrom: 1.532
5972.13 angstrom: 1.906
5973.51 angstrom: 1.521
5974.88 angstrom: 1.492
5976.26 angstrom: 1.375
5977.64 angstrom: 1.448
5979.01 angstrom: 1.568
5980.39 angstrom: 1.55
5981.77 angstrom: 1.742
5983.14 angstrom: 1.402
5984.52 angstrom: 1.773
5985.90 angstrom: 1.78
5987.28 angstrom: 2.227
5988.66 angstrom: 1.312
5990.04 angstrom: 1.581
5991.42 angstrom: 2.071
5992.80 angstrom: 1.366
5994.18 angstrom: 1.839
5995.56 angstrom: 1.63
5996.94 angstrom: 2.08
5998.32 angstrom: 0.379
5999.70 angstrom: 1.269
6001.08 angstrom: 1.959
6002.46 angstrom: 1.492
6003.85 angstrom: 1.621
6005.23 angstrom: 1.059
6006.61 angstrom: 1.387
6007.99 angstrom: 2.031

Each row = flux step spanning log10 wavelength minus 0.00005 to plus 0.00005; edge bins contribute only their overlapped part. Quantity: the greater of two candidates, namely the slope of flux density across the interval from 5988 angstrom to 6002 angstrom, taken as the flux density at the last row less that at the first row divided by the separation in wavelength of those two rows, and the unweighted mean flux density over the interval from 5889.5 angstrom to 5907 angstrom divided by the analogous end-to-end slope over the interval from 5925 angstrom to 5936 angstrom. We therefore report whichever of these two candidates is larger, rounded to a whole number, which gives 21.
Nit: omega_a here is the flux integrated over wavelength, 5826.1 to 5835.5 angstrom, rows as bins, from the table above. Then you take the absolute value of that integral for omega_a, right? 16.6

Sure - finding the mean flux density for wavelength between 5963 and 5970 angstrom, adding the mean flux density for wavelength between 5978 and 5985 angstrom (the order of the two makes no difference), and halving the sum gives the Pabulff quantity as 1.56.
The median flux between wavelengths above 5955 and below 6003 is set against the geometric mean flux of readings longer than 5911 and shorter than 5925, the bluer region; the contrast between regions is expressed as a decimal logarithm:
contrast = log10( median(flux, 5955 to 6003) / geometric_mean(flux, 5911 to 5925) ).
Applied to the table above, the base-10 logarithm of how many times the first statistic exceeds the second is -0.01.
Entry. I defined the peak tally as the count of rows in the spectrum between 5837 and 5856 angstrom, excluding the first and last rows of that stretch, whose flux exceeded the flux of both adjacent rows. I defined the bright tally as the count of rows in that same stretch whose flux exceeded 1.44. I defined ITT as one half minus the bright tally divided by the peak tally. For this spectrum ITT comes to -2.75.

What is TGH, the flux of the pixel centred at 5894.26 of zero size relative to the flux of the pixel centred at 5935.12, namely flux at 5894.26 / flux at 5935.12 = 0.6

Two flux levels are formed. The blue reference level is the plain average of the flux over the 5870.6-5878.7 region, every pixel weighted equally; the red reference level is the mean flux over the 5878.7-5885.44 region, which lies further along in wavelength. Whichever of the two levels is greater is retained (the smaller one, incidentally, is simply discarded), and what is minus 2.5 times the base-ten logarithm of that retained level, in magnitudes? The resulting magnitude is -0.56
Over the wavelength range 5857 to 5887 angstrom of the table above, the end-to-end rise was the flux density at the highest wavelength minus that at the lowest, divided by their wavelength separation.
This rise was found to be 0.010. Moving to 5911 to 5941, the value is 0.021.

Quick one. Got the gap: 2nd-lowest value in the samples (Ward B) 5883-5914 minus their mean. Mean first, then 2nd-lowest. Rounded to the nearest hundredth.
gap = -0.54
